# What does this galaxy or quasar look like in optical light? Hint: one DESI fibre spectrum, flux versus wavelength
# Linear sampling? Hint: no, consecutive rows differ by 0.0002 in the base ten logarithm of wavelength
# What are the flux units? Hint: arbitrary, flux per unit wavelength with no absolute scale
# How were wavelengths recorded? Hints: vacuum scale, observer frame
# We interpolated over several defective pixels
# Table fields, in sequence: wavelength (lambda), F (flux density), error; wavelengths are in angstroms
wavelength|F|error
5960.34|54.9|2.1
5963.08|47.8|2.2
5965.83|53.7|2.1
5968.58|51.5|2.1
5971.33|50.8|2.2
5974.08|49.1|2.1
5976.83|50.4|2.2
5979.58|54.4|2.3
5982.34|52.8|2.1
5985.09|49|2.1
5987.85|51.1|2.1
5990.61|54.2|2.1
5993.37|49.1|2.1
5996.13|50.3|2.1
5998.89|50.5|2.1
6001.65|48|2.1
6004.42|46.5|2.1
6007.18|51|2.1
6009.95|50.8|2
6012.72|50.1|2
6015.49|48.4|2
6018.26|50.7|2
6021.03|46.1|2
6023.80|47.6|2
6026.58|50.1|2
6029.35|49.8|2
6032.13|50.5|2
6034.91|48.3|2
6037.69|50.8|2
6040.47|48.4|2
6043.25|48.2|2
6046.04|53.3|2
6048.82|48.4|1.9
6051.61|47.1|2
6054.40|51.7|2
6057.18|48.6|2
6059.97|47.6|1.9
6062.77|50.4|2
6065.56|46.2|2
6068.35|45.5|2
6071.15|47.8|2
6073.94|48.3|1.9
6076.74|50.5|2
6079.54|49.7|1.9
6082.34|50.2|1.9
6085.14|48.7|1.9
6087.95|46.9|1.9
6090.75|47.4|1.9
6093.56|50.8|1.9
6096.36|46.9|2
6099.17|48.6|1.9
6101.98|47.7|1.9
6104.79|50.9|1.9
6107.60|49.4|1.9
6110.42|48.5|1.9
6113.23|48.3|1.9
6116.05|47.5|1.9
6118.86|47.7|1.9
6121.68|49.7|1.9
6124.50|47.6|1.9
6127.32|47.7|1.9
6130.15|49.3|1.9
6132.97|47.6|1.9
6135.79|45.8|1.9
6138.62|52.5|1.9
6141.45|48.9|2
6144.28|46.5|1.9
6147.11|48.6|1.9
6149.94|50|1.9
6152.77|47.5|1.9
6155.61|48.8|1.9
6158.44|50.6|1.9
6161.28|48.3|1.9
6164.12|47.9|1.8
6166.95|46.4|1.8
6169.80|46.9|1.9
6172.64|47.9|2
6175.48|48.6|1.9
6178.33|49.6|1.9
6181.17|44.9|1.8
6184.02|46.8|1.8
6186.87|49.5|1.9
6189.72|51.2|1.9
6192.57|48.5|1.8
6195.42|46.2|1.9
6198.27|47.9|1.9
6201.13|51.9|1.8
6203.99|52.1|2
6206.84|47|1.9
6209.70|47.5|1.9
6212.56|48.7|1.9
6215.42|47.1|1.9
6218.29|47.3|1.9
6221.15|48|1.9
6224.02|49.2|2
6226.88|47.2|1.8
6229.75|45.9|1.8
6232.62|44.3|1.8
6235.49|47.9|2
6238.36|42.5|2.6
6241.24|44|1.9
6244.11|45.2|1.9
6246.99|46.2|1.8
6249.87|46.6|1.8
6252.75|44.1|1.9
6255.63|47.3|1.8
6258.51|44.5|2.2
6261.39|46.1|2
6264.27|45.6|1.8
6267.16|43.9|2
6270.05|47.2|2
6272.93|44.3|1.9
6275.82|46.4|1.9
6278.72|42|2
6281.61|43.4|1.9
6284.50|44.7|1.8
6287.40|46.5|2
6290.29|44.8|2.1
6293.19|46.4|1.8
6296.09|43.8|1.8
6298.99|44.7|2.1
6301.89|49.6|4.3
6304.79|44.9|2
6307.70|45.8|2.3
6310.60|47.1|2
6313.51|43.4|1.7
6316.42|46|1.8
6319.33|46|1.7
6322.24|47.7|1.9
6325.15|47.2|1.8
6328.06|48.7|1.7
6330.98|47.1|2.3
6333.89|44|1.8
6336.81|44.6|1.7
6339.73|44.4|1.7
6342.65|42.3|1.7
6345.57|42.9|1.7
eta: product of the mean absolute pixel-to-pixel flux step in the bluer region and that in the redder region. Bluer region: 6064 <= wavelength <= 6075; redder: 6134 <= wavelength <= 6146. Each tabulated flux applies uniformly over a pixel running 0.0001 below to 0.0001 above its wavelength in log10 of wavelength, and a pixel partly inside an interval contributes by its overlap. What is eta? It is 4.9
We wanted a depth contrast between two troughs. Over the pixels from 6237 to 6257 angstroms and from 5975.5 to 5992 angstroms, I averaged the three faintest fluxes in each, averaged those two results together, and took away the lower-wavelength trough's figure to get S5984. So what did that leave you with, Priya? -3.3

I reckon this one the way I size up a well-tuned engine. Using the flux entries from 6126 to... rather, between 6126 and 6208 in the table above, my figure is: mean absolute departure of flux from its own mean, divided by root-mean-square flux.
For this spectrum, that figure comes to 0.031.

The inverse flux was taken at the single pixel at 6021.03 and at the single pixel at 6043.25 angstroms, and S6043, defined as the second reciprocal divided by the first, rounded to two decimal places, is 0.96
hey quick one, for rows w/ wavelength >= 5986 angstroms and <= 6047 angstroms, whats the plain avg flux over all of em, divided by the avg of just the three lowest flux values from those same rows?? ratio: 1.06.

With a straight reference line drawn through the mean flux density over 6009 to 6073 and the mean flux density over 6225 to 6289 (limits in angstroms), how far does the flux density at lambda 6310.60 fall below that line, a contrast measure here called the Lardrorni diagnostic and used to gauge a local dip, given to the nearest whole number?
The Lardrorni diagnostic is -3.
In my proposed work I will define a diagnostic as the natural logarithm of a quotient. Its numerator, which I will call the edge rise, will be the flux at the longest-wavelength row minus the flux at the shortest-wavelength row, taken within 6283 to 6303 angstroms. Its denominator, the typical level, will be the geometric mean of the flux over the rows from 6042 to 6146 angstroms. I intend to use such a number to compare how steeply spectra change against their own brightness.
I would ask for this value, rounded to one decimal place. -2.3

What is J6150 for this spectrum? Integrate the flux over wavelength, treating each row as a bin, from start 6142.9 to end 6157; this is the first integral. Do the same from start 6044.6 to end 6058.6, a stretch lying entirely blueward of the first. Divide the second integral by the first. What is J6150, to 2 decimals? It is 1.02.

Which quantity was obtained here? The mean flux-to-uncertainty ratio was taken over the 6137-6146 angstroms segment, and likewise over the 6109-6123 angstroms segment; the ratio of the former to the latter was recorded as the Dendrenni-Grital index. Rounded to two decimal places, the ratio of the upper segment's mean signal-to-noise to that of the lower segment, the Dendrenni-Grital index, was 1.00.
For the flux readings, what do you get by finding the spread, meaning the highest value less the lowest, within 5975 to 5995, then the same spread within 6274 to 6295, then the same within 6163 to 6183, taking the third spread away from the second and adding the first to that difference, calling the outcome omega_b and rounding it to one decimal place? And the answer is 5.2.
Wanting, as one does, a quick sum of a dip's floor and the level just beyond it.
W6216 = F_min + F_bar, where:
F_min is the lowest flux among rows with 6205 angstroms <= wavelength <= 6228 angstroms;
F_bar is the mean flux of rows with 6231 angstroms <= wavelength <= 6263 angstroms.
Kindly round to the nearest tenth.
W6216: 92.3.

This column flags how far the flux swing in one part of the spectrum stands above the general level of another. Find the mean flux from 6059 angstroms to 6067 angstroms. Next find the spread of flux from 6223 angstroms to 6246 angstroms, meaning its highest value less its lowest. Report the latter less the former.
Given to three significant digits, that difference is -41.4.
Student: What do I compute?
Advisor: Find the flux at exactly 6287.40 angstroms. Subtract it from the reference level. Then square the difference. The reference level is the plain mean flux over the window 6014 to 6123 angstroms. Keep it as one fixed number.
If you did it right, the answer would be 5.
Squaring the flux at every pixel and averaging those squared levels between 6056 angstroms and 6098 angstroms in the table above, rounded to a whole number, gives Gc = 2342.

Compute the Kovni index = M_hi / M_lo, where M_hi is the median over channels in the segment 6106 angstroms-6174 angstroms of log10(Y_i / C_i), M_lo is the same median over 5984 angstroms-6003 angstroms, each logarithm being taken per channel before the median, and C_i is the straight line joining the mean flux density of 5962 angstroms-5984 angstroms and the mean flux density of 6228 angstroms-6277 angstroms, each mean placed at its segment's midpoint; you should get -0.7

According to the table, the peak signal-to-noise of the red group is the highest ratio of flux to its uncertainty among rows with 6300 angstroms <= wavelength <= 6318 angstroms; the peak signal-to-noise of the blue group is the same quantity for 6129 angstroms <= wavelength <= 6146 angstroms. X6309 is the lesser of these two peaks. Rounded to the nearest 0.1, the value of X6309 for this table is 25.6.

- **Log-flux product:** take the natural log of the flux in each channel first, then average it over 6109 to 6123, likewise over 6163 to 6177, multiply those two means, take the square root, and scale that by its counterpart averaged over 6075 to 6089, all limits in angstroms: 15.1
